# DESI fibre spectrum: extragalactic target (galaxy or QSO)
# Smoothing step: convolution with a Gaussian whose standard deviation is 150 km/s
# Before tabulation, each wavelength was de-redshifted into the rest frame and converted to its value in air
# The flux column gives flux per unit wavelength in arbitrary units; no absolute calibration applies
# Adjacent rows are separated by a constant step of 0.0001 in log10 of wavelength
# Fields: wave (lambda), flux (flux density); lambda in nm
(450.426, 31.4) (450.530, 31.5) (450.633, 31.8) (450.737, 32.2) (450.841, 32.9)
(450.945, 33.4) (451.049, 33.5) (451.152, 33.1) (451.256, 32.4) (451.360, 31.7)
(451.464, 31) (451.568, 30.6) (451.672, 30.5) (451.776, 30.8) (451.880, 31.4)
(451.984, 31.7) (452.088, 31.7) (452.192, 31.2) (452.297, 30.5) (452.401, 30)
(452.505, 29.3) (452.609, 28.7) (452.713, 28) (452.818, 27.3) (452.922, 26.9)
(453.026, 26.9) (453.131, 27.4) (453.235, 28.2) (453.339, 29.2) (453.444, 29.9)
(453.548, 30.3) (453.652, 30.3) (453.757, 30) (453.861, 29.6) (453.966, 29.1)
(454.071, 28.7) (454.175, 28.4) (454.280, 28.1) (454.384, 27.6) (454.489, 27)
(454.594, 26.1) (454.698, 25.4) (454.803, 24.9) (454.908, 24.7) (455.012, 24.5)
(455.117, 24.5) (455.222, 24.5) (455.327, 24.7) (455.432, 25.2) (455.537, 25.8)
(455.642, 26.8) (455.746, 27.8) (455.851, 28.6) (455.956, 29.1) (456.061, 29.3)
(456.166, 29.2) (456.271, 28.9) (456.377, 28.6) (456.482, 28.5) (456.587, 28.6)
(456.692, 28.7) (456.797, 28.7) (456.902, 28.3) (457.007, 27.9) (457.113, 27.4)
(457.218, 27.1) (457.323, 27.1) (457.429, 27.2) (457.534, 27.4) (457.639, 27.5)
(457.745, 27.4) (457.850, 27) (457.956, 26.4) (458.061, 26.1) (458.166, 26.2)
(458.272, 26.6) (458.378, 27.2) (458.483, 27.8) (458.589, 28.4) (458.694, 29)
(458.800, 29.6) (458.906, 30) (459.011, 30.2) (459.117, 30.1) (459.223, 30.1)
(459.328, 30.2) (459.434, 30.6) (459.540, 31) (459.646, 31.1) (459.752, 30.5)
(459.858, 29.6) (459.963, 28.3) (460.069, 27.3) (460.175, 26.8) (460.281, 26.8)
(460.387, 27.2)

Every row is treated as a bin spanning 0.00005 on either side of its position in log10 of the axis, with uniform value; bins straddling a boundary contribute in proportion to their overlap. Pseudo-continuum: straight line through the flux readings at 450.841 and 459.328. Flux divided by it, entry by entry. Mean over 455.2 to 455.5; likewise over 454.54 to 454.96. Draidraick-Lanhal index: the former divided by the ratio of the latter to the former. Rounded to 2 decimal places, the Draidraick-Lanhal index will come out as 0.78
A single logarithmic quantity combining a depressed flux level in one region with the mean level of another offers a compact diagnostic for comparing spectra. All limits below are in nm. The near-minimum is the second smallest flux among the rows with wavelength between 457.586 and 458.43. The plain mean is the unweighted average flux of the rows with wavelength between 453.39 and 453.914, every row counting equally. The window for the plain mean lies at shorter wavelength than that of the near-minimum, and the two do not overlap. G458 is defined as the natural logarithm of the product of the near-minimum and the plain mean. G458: 6.67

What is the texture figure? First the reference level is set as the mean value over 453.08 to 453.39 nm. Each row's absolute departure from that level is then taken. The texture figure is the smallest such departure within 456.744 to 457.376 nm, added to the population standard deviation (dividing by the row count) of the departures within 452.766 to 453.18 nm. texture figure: 0.3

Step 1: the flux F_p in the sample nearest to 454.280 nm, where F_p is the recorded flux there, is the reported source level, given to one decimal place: 28.1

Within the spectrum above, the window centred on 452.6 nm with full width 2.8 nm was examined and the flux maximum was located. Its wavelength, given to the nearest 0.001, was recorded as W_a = 451.256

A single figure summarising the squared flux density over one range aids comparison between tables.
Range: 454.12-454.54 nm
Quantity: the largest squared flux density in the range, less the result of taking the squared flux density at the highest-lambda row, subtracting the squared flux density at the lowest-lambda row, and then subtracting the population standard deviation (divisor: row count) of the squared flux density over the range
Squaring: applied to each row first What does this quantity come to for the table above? 914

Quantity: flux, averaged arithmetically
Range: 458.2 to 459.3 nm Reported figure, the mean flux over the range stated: 28.9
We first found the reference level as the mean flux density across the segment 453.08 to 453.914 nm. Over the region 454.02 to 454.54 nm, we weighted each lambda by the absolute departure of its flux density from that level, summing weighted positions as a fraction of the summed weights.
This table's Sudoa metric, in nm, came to 454.34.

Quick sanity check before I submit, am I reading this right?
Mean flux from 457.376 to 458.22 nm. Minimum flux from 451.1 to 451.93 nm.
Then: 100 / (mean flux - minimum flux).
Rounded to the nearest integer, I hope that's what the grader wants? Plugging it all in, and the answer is -28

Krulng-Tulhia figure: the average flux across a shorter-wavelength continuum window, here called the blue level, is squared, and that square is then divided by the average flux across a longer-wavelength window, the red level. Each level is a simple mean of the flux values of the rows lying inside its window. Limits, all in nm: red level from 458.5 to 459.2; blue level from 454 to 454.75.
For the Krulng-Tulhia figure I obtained 25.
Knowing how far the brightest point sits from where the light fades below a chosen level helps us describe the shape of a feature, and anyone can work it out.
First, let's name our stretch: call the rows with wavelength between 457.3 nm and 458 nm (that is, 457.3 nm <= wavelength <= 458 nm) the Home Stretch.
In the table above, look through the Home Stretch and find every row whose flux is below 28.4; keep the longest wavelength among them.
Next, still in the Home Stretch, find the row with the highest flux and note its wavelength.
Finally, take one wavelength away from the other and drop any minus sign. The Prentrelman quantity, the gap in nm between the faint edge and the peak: 0.32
